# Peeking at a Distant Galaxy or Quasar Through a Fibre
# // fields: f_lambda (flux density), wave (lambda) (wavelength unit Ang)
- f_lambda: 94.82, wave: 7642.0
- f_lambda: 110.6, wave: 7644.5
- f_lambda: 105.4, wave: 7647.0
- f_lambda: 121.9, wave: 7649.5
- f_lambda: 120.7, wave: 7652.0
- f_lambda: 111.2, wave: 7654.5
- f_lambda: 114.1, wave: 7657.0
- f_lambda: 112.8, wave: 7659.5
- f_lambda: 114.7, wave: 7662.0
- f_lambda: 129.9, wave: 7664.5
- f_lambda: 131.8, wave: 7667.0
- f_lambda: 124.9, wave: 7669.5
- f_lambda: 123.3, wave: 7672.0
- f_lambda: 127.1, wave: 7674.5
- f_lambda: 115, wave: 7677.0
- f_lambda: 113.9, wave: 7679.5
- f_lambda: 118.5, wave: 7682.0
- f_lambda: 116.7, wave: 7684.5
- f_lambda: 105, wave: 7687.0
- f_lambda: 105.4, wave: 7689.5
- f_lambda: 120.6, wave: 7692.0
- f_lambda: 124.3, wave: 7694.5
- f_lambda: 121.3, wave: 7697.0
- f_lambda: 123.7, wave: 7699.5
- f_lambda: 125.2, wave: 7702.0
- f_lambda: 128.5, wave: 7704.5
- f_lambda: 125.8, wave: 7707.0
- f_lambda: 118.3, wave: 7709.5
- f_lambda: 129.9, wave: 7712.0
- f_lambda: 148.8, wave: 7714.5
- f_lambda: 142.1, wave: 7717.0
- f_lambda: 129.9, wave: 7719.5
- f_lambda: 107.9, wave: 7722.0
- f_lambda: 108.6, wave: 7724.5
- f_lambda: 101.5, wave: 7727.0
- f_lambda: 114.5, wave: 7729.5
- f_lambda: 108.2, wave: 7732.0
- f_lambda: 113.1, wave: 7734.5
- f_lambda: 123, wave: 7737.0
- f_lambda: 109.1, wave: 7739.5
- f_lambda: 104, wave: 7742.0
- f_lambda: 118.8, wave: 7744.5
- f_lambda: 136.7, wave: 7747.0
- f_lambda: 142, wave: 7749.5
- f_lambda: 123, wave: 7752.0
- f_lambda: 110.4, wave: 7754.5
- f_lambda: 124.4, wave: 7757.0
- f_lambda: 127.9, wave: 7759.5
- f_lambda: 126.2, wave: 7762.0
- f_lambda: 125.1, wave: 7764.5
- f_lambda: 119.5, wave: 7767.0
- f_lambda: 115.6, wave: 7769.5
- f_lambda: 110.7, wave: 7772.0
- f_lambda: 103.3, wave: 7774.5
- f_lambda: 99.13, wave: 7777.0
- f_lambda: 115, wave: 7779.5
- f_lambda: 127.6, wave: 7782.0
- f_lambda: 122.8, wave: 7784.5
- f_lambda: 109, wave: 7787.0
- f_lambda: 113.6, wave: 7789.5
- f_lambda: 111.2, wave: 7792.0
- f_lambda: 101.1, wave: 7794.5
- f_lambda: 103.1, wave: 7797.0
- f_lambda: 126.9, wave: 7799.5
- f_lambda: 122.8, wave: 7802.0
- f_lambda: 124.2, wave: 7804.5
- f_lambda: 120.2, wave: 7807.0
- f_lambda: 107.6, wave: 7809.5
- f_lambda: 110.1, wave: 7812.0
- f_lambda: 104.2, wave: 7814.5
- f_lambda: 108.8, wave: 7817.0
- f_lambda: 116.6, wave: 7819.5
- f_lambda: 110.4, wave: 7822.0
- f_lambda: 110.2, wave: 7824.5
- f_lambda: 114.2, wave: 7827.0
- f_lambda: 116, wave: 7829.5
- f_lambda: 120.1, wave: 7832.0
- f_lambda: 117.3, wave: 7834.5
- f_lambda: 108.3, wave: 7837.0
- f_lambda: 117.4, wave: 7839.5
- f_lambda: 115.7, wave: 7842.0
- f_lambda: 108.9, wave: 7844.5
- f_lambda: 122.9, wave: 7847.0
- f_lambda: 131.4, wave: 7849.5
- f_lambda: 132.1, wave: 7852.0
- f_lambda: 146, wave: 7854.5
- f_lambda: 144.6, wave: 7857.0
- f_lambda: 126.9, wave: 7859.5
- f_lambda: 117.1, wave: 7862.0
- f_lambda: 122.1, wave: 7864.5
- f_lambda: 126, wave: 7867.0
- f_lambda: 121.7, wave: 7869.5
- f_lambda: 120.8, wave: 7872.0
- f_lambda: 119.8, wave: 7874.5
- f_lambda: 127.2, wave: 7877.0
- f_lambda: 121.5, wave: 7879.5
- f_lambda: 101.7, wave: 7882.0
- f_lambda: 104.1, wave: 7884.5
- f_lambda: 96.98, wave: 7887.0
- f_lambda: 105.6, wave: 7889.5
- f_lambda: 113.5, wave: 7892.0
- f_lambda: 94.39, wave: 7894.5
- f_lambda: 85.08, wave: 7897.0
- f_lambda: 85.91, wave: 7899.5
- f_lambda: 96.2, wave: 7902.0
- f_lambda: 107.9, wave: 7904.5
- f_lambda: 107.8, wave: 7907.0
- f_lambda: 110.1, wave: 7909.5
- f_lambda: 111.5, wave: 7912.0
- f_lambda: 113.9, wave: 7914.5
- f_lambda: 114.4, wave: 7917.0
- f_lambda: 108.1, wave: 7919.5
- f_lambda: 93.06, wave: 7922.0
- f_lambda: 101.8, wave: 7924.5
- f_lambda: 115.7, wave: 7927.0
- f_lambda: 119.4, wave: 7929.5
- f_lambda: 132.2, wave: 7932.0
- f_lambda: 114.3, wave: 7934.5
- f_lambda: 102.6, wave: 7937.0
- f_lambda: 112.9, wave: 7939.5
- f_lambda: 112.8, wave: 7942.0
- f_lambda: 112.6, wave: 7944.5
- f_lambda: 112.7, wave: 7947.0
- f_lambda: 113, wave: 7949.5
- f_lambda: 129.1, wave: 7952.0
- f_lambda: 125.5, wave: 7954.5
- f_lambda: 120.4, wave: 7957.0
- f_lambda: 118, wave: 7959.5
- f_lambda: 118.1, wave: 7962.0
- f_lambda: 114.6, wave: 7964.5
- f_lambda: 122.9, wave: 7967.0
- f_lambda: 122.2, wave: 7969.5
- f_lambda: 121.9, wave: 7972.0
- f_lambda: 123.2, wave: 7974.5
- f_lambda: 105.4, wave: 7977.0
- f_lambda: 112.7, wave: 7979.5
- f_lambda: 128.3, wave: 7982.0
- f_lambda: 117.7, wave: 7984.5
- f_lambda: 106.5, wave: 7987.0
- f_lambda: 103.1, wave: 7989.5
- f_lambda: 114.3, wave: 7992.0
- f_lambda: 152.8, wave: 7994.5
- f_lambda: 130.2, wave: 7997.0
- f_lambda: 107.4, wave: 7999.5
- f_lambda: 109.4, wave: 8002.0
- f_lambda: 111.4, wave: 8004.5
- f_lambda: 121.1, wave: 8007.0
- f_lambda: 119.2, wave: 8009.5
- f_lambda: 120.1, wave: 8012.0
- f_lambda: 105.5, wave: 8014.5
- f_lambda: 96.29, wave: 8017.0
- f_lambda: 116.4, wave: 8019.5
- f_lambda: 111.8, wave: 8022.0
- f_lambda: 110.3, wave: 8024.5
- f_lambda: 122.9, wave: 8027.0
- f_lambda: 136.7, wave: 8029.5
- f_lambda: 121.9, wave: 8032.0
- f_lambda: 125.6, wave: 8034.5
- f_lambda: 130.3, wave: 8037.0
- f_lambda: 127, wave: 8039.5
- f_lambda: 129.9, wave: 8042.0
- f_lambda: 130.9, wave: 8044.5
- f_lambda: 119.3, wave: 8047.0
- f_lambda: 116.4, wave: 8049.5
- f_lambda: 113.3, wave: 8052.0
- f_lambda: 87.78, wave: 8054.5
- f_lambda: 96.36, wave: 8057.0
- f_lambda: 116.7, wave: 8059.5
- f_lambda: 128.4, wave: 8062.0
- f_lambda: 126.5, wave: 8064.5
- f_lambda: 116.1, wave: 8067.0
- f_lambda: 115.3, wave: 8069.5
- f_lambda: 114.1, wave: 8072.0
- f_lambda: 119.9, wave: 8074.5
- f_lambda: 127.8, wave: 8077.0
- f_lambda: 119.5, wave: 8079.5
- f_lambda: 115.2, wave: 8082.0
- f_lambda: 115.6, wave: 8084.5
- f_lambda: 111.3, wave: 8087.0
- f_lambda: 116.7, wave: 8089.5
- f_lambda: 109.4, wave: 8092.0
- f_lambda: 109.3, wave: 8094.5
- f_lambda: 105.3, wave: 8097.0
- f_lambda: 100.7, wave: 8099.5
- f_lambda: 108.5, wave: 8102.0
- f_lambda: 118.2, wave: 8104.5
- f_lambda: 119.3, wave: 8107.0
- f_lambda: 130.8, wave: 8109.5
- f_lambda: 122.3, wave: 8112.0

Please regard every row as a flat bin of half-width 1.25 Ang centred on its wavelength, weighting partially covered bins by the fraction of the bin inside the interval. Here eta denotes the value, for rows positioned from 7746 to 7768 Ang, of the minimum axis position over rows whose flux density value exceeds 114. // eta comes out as 7747.0 Ang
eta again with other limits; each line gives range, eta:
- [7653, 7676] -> 7657.0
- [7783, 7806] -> 7784.5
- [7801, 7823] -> 7802.0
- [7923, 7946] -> 7927.0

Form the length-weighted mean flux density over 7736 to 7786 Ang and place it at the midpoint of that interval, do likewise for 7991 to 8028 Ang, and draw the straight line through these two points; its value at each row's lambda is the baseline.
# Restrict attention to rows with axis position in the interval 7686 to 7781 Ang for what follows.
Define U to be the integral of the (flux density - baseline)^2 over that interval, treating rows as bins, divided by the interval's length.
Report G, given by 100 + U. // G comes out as 235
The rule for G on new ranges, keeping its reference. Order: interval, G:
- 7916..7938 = 256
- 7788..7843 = 170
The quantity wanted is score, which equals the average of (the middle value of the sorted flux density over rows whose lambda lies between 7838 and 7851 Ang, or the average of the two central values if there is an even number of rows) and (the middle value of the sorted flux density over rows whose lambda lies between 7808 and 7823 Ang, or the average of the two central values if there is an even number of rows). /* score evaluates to 113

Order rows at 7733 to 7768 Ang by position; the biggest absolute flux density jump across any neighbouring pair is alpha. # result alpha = 19.0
